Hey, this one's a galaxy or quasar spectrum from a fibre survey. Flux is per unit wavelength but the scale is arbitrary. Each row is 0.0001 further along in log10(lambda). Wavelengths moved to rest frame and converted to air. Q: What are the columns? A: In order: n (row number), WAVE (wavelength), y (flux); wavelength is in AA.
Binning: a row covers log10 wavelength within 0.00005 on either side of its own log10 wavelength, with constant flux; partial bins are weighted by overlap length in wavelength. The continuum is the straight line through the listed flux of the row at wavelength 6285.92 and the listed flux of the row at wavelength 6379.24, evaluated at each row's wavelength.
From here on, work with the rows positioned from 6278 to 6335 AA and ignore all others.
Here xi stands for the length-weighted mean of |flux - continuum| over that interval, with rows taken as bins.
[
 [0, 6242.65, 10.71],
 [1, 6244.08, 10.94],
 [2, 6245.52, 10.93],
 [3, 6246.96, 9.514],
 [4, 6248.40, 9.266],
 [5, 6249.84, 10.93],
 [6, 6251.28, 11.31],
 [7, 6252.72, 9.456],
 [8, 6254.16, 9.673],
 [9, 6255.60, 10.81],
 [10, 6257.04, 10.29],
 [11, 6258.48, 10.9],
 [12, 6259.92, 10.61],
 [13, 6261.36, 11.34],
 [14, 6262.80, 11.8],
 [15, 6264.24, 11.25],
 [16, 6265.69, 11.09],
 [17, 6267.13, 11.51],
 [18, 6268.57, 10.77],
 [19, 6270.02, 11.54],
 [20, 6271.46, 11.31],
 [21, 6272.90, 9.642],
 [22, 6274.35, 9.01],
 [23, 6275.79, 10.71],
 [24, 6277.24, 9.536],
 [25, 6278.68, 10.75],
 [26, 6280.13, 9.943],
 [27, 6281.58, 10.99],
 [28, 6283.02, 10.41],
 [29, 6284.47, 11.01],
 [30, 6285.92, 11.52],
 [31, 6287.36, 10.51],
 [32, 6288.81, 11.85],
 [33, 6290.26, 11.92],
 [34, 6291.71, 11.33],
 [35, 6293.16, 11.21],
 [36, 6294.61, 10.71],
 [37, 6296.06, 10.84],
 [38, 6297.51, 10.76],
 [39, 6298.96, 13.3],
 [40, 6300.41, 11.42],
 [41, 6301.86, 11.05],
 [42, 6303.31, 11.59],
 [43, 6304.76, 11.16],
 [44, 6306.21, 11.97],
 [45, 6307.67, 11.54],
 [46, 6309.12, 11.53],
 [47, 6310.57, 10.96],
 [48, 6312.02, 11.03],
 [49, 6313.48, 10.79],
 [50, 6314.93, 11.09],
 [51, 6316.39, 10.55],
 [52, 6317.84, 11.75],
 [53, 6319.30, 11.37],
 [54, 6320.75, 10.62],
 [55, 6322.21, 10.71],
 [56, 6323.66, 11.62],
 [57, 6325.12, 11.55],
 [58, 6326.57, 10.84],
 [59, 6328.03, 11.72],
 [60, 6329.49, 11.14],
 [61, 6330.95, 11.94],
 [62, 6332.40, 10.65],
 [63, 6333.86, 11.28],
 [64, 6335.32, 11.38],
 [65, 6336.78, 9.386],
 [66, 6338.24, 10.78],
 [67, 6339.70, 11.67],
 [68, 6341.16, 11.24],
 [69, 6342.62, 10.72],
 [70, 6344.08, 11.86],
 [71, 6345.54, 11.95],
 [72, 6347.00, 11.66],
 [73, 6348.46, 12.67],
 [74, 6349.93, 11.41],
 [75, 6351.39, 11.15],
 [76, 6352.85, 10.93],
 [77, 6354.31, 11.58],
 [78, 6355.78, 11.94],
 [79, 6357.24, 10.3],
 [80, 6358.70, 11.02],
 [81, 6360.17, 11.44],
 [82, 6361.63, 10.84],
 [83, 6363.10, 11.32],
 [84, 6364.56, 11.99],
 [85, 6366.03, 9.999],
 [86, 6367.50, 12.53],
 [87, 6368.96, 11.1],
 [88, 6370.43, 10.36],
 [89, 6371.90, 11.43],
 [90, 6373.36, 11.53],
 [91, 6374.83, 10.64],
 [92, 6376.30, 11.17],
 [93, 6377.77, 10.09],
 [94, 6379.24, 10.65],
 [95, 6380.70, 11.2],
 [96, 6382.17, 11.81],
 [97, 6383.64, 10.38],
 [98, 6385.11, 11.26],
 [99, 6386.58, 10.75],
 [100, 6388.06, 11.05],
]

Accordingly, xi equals 0.50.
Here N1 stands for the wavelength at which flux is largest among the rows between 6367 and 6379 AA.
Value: 6367.50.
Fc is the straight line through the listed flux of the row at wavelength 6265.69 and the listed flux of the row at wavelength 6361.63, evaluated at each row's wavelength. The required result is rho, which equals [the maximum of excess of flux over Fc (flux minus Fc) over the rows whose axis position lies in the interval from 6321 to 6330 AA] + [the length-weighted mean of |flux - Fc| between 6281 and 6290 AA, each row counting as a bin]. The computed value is 1.25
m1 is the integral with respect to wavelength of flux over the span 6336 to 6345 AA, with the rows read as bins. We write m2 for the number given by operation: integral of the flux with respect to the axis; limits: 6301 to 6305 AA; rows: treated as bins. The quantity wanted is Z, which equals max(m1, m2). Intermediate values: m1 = 99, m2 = 45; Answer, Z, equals 99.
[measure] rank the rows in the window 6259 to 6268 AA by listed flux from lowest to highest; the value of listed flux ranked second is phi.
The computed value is 11.09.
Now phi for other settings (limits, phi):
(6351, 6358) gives 10.93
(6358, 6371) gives 10.36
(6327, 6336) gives 11.14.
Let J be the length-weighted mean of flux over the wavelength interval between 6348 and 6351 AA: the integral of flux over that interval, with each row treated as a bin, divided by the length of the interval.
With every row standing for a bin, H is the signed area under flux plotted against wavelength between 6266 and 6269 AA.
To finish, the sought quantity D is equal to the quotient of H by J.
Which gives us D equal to 2.83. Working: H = 33.6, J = 11.9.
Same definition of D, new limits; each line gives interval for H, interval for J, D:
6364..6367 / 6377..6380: 3.18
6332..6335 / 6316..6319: 2.95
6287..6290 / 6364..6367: 3.09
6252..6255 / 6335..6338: 2.80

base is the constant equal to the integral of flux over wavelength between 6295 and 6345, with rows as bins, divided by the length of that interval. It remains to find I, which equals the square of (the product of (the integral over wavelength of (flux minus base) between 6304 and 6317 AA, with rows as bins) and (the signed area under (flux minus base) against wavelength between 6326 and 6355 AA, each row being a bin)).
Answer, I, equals 1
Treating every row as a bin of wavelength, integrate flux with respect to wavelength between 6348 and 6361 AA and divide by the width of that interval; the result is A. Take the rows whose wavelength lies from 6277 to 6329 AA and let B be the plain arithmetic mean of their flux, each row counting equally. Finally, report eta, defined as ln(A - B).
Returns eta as -1.6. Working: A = 11.4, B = 11.2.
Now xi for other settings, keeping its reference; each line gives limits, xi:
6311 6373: 0.57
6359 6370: 0.72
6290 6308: 0.49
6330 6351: 0.68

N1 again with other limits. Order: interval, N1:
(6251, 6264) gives 6262.80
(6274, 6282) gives 6281.58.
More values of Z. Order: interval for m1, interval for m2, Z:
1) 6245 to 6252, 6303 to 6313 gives 114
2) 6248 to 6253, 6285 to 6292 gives 80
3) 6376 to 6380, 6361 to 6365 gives 45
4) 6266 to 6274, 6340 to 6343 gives 87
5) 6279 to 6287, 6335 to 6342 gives 86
